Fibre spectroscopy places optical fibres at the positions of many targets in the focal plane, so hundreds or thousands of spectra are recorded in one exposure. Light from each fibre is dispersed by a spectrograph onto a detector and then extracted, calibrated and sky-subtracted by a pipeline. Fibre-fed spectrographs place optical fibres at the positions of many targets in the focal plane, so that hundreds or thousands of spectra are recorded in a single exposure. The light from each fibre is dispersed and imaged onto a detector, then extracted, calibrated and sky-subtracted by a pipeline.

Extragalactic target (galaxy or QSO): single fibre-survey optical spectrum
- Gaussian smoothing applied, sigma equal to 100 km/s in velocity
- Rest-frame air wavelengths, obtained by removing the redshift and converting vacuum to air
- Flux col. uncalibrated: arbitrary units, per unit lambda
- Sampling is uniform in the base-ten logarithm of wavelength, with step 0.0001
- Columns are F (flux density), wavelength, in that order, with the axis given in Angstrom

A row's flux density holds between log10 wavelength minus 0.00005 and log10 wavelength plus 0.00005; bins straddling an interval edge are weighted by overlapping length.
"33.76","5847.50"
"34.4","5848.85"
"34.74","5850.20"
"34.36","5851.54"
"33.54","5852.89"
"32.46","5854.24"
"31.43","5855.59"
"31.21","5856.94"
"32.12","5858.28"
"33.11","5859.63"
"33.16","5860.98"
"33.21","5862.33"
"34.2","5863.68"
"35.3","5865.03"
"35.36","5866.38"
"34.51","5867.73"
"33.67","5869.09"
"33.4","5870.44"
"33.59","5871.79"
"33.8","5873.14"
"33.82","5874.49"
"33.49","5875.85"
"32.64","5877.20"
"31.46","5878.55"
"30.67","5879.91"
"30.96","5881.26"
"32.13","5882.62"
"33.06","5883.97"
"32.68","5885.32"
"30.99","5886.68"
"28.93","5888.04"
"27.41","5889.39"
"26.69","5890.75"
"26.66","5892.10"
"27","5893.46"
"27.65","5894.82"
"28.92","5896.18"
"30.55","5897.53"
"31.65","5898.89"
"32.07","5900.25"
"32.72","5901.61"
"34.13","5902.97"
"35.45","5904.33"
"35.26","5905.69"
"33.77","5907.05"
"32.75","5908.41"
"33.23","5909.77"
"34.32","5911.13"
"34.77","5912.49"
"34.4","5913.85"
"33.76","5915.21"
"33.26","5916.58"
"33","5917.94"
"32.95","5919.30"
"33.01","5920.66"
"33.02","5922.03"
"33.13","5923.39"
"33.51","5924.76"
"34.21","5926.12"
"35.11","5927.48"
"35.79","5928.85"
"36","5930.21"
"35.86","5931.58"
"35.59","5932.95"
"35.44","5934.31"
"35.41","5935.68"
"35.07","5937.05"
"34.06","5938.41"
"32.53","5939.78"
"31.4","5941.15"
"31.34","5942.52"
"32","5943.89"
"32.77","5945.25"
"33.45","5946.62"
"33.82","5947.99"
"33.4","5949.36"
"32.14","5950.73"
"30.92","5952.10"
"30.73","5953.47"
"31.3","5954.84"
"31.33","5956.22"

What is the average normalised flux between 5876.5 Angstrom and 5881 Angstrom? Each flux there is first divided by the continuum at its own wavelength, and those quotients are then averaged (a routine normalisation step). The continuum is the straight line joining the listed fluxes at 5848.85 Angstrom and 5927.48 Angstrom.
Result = 0.91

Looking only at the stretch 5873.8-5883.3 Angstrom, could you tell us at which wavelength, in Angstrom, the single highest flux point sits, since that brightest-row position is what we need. 5874.49 Angstrom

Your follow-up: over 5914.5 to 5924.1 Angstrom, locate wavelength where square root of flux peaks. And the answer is 5915.21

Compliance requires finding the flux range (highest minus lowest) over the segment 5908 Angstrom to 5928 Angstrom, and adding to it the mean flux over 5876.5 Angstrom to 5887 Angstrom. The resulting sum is 34.2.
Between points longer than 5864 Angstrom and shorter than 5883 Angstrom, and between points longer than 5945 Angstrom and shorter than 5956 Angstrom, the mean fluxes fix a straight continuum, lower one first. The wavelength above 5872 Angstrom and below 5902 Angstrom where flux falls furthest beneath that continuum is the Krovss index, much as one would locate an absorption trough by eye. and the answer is 5892.10 Angstrom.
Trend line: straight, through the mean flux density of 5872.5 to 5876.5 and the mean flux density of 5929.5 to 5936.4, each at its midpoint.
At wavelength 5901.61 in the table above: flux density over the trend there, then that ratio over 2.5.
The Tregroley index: 0.378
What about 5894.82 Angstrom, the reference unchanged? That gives 0.322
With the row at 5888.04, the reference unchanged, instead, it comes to 0.339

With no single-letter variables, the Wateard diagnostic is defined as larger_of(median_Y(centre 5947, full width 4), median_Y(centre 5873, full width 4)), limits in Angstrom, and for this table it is 33.80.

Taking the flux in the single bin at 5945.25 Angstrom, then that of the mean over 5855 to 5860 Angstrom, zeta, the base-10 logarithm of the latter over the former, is -0.011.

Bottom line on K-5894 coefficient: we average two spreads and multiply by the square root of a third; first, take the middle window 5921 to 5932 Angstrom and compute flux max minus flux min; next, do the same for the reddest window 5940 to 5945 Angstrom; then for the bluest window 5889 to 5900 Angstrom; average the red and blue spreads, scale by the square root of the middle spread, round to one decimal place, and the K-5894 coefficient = 4.9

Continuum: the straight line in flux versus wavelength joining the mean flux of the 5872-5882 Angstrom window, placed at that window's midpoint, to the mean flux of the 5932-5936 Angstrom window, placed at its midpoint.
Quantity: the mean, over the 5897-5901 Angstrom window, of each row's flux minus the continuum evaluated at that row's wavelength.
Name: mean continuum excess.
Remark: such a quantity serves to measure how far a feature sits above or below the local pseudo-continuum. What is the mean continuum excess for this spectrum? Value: -2.1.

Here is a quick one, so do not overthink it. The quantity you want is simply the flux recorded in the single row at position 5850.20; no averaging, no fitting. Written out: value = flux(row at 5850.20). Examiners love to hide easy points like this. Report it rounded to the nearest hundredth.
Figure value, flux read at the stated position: 34.74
